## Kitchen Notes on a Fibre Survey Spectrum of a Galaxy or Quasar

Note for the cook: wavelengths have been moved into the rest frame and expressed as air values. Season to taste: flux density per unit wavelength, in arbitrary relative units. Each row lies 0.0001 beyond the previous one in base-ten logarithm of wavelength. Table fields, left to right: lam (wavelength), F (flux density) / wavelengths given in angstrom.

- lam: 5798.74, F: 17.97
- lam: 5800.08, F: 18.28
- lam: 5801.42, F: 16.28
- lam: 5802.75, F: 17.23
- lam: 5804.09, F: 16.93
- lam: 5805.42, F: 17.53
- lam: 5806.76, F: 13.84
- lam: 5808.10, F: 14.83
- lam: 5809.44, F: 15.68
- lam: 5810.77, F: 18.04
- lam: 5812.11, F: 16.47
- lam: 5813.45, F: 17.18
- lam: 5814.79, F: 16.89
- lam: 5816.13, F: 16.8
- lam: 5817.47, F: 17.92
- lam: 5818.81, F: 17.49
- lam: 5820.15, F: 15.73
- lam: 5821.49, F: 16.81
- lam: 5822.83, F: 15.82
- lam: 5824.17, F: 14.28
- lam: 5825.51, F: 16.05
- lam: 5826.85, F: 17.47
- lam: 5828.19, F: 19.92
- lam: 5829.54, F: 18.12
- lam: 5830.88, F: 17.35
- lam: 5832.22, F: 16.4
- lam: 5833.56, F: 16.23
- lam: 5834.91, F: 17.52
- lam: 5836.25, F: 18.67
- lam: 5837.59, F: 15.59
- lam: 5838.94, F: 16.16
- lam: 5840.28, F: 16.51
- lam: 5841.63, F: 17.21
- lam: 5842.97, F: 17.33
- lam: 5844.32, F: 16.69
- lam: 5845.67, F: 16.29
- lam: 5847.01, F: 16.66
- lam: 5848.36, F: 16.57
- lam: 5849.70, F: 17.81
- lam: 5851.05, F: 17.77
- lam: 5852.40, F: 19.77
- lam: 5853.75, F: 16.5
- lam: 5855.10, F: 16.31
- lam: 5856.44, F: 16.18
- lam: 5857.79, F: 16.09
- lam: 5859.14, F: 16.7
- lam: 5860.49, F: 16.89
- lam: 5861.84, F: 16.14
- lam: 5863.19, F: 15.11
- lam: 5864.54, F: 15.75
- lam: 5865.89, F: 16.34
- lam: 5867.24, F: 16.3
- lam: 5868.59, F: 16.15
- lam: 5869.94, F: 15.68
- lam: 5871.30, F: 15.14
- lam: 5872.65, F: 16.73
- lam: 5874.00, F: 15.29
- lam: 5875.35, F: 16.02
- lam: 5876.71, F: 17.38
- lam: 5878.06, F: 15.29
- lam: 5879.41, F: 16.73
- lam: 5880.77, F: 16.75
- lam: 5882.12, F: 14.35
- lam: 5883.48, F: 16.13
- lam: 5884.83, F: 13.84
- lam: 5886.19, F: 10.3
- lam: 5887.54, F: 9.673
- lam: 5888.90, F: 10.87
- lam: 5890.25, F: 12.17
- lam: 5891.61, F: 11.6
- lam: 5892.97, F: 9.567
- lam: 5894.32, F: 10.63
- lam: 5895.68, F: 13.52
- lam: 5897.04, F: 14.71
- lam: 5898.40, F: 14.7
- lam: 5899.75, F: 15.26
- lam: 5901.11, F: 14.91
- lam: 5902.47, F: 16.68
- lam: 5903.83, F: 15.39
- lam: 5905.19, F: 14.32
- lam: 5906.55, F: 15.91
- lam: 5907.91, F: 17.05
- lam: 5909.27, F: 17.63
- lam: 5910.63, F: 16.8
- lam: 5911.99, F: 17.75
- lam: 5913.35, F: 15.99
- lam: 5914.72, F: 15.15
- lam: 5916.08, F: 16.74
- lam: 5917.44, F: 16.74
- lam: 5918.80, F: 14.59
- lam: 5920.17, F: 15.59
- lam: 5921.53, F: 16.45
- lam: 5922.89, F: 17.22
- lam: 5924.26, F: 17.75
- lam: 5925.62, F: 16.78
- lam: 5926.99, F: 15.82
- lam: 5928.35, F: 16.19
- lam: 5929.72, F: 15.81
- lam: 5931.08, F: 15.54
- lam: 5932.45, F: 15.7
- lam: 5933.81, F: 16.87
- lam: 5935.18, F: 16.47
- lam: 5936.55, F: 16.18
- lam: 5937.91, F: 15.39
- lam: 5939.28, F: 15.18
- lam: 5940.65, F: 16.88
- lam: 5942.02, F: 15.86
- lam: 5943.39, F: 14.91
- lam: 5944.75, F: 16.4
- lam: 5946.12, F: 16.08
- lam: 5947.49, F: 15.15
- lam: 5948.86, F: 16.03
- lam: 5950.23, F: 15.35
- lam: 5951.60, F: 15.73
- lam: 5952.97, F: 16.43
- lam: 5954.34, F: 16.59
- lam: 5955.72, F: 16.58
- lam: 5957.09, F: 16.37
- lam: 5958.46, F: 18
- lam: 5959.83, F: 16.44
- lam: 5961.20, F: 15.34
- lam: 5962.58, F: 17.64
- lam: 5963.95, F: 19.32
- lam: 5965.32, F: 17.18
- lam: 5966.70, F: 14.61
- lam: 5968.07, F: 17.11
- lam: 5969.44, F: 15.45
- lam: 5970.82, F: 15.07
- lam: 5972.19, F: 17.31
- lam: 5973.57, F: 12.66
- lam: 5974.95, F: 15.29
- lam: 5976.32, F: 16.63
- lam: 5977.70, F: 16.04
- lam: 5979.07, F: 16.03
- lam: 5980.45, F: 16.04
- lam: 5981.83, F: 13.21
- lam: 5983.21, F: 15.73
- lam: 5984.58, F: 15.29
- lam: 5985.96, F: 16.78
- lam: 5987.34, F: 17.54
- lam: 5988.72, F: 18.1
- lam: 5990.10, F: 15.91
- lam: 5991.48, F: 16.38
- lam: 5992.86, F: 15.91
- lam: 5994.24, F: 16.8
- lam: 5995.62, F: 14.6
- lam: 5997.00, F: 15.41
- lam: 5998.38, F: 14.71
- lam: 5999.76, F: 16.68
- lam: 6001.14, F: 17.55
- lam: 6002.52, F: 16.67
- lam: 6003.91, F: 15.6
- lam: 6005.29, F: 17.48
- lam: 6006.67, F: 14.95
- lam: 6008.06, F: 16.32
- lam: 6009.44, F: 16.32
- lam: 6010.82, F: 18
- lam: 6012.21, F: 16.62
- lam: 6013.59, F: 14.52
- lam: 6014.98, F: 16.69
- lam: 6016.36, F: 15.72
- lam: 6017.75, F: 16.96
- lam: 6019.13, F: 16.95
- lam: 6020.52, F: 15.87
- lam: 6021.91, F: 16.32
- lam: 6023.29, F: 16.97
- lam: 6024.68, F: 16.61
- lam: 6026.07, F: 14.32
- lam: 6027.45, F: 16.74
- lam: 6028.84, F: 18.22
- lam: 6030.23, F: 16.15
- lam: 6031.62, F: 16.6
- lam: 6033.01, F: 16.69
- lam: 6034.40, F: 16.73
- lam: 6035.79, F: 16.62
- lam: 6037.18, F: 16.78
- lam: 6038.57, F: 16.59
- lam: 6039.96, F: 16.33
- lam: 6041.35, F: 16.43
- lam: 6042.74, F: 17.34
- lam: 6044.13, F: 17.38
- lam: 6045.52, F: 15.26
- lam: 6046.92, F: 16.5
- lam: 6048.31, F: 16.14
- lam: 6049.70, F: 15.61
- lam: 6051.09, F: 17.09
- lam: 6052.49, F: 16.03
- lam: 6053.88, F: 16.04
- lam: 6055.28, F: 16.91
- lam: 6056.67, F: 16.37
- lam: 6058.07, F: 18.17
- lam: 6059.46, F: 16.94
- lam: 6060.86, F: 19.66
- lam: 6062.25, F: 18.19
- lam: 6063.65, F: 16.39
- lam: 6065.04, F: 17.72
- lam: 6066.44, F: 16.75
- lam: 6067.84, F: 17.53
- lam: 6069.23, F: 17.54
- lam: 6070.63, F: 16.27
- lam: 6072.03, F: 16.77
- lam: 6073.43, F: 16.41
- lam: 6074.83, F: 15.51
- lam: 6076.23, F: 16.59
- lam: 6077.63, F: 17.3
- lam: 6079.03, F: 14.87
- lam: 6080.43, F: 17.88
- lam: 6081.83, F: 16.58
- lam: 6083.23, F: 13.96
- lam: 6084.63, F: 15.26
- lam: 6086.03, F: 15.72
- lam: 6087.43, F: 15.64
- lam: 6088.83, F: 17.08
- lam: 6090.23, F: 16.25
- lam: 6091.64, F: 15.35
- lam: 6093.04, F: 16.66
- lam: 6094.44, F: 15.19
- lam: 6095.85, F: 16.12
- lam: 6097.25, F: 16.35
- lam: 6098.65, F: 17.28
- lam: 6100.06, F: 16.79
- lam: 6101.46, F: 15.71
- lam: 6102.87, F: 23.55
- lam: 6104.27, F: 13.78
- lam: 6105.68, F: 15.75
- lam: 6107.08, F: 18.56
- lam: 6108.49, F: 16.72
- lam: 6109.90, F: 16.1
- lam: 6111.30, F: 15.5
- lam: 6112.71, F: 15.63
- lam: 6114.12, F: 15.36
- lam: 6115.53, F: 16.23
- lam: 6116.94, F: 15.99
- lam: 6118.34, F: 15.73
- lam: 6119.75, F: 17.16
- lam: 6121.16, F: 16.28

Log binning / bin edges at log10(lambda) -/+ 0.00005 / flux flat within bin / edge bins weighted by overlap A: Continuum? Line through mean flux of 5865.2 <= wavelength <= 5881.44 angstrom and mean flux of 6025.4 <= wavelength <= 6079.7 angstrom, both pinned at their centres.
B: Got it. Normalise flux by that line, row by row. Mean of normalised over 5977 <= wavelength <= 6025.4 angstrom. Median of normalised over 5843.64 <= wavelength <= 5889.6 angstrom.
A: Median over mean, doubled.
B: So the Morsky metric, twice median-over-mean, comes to 2.06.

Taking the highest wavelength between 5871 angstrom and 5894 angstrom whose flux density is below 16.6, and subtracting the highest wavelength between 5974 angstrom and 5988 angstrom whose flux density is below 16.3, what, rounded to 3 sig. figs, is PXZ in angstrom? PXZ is -91.6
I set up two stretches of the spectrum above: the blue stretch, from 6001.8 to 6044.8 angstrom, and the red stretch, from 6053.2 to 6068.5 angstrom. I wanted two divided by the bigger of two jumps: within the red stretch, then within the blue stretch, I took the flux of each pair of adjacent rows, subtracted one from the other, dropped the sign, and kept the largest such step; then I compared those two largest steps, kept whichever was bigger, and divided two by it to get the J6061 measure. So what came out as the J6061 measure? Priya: 0.7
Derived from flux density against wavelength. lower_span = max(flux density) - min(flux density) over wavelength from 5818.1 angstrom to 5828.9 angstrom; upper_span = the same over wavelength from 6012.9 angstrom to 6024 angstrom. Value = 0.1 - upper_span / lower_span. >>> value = -0.33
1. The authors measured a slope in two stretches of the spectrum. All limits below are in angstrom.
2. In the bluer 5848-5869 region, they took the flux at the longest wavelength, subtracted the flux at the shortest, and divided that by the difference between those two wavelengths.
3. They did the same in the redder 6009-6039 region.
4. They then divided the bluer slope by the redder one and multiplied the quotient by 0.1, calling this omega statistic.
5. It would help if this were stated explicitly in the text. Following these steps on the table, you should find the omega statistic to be -0.22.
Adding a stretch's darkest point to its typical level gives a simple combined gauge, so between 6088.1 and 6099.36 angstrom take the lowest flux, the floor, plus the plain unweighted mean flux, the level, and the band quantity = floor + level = 31.5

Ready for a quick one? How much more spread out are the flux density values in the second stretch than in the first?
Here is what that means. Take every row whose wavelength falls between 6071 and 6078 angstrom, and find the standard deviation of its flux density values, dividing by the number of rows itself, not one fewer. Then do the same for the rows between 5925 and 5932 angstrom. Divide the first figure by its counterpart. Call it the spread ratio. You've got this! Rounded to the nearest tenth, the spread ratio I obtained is 1.4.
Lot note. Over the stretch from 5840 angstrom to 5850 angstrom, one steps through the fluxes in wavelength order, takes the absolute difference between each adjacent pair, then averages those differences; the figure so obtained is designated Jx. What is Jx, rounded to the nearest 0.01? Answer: 0.51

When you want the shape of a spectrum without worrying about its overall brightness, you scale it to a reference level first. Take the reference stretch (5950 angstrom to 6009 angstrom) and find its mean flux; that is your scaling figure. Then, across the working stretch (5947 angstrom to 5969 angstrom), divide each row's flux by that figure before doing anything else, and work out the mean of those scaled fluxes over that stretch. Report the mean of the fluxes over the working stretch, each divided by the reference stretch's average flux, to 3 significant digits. 1.02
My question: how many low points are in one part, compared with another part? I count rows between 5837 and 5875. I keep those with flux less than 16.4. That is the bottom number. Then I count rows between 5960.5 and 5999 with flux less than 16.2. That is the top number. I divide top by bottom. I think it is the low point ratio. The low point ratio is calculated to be 1.1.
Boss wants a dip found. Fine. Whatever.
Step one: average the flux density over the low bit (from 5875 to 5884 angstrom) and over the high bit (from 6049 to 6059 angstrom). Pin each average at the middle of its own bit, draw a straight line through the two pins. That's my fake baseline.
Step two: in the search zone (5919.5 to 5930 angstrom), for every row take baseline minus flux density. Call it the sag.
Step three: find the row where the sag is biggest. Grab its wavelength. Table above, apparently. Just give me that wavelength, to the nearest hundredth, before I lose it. 5920.17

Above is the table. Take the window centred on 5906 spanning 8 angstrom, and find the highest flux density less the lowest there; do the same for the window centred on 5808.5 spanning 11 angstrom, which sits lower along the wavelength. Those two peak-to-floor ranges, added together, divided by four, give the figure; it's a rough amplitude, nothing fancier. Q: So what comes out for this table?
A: 1.9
